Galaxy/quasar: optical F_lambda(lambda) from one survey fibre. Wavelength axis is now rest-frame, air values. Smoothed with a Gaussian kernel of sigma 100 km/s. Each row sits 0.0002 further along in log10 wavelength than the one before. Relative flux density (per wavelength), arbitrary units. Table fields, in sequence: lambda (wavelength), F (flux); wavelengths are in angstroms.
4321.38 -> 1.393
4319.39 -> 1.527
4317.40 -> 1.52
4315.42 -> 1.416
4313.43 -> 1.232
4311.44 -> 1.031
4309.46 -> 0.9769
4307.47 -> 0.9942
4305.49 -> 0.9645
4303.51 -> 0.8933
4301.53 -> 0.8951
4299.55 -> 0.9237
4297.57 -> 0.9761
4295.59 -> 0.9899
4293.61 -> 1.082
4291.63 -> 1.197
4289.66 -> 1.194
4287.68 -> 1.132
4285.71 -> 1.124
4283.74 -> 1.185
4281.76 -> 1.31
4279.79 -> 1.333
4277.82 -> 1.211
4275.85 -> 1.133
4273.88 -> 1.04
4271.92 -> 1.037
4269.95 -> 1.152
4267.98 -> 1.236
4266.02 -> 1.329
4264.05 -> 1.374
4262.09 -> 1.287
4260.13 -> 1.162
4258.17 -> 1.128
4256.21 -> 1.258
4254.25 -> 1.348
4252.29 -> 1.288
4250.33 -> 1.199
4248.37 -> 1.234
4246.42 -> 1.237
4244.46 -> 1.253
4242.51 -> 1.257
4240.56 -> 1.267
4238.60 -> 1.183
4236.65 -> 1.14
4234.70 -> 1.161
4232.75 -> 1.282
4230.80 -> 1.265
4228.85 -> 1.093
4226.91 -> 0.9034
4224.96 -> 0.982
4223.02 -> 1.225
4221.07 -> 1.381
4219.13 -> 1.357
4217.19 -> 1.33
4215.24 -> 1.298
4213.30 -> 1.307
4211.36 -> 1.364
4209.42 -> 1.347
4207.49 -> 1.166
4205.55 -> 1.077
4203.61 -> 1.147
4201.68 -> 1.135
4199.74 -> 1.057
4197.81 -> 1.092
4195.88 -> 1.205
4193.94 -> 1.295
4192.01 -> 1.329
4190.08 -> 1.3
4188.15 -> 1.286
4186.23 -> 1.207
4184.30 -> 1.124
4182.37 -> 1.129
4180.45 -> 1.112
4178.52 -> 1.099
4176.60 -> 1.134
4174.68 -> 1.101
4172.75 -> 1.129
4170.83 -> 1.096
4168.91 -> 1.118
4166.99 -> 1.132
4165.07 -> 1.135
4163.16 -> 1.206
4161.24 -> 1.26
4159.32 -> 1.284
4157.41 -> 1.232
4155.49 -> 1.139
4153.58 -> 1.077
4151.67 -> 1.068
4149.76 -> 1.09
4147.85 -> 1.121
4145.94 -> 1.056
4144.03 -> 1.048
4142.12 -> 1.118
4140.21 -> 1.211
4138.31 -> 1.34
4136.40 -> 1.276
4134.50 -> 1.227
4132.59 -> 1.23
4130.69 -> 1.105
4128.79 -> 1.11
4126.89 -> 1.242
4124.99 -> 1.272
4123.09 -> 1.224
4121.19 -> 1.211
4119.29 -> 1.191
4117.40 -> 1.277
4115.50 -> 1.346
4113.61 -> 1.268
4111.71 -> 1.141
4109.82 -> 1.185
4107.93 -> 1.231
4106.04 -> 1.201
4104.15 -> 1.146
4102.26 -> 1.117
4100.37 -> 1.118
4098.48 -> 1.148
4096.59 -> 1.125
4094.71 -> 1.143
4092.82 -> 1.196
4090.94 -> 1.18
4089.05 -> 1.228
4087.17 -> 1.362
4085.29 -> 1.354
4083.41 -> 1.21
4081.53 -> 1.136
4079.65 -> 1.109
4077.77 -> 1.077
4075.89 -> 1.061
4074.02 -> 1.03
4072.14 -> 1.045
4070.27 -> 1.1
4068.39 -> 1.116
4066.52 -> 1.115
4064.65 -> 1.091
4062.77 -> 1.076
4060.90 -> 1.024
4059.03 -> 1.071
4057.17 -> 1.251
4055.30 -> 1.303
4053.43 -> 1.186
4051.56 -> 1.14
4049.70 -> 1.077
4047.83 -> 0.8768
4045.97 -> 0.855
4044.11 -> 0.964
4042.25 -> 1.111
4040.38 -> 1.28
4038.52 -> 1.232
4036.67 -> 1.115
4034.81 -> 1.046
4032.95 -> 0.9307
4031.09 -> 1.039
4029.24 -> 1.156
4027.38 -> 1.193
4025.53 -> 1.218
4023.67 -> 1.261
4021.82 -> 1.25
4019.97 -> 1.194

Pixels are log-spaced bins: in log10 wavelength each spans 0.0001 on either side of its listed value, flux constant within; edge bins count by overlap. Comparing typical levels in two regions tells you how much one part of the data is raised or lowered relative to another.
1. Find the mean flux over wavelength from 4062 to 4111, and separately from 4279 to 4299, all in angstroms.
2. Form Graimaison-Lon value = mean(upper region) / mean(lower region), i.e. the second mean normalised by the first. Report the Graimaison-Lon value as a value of 1.00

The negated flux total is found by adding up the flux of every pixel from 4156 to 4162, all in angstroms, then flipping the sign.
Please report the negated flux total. -3.78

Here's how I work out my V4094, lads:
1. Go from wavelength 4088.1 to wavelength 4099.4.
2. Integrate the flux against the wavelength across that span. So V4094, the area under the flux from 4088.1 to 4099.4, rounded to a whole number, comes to 13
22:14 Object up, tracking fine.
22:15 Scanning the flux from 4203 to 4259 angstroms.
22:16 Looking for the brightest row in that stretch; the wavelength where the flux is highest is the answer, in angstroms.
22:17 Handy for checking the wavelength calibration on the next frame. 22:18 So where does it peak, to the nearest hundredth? 4221.07 angstroms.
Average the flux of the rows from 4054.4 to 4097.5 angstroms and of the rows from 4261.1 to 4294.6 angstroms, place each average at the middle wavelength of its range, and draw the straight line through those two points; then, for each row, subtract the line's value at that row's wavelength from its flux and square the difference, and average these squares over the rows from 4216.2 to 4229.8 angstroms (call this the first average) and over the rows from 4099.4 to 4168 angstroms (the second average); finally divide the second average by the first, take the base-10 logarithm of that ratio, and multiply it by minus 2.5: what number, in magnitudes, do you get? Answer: 1.7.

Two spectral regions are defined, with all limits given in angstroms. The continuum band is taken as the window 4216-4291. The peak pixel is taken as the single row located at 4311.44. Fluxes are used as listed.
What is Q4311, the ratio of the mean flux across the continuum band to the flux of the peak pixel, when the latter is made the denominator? 1.17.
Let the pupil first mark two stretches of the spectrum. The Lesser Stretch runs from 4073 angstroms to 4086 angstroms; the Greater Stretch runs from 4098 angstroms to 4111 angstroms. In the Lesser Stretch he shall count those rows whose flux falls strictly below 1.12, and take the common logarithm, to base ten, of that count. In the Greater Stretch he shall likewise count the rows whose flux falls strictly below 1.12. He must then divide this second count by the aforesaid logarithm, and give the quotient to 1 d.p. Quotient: 3.3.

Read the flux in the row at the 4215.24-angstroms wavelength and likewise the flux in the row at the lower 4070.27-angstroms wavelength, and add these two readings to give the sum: 2.40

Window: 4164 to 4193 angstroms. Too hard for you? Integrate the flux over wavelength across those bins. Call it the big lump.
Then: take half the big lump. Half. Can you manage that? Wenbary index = 17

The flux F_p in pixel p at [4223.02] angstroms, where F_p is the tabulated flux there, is 1.225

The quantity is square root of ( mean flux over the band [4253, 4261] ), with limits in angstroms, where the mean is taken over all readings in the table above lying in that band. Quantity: 1.11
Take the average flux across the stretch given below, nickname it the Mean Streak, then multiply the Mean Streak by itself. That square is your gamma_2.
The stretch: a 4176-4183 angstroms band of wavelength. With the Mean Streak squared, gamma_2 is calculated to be 1.25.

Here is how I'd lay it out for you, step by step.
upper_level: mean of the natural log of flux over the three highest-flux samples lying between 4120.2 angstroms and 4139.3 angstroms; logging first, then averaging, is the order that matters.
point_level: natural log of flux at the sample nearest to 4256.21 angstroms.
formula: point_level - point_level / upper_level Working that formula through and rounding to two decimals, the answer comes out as -0.66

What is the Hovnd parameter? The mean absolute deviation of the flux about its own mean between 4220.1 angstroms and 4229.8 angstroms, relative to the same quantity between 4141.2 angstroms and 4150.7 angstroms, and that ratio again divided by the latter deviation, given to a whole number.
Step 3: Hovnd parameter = 194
